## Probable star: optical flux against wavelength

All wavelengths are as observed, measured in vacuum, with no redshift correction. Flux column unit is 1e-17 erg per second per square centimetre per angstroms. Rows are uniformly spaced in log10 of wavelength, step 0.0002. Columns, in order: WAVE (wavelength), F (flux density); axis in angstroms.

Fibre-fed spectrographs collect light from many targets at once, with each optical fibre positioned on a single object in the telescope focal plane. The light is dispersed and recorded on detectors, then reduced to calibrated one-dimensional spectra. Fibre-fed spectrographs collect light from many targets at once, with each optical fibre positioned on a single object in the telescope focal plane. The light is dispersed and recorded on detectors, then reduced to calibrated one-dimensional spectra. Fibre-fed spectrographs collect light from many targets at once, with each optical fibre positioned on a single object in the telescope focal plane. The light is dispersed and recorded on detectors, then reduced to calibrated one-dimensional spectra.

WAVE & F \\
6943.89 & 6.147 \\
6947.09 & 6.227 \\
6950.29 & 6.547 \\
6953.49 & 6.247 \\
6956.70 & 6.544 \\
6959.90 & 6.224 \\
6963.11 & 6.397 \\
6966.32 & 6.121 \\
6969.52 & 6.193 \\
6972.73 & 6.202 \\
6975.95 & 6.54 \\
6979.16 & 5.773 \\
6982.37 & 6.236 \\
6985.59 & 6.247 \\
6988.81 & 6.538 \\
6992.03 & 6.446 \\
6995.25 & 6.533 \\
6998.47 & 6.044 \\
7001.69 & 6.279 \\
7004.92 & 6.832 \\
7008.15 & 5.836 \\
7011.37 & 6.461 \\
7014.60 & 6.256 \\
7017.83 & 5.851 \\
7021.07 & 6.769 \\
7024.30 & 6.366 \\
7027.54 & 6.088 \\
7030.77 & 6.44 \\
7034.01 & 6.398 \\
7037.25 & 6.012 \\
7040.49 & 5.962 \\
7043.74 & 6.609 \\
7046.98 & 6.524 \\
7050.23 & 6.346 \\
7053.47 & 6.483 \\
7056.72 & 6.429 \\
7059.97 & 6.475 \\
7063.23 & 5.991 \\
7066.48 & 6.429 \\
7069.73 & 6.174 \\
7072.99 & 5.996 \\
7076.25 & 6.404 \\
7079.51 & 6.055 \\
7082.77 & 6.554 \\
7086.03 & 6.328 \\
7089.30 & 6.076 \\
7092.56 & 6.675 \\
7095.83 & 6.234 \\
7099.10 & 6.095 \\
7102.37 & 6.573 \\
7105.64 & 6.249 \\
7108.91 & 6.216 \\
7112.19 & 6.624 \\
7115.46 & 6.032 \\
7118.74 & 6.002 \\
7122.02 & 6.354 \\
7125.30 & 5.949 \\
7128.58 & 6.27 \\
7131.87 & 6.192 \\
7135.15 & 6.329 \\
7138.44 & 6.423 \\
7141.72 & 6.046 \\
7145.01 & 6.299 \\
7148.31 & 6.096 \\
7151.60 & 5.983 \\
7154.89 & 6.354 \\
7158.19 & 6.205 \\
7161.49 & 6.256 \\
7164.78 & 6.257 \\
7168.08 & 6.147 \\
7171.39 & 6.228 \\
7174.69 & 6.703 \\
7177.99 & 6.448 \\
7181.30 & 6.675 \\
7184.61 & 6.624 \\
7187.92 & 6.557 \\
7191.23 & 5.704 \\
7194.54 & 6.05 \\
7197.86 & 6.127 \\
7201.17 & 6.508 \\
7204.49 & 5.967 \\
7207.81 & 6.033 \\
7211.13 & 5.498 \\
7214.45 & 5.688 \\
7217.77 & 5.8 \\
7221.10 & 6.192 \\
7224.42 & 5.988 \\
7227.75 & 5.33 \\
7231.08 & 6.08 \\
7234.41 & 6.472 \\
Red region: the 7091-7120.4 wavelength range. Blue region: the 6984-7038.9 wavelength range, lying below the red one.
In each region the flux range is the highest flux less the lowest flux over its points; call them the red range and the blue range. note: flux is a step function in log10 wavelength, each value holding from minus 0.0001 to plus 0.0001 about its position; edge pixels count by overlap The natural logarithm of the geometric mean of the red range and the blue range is -0.2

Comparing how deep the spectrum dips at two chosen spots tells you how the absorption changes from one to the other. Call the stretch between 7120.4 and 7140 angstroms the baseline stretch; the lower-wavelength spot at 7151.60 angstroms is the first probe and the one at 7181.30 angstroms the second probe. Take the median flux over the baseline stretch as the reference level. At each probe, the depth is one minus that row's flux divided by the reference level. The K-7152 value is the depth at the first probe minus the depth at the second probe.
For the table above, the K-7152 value 0.11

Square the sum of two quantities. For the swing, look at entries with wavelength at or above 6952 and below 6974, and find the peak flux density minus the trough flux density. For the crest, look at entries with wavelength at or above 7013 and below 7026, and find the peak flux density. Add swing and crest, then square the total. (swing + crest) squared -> 51.7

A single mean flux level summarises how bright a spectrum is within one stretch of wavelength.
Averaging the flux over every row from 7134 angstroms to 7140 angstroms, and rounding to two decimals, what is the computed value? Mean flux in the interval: 6.38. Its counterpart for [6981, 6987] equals 6.24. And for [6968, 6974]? 6.20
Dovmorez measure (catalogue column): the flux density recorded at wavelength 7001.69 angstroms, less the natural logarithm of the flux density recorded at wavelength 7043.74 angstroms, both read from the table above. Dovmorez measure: 4.39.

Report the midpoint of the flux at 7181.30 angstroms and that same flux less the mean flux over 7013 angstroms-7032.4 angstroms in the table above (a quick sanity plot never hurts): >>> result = 3.5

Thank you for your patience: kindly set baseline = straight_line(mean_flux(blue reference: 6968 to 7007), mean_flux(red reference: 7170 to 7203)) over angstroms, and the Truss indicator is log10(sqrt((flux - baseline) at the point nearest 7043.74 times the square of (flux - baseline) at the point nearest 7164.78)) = -1.28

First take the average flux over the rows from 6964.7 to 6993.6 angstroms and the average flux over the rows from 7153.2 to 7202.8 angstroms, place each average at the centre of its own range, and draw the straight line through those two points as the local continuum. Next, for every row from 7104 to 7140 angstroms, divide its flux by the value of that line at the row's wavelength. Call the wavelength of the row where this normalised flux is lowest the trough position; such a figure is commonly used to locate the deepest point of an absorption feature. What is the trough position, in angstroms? 7125.30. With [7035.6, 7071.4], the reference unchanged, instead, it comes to 7040.49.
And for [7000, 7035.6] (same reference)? 7008.15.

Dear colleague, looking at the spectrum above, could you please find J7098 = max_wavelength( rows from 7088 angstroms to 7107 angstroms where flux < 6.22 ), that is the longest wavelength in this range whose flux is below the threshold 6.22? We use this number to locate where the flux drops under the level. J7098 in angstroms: 7099.10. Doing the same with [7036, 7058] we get 7040.49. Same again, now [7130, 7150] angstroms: 7148.31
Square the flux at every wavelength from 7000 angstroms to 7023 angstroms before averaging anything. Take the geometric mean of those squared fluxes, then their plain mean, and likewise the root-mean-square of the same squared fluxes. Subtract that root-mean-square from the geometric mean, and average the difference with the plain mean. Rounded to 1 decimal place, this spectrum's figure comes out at 19.8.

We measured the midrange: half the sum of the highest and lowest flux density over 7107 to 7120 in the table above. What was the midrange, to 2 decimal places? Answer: 6.31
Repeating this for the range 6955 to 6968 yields 6.33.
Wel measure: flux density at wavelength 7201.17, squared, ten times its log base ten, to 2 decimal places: 16.27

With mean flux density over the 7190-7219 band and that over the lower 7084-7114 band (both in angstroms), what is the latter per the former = 1.07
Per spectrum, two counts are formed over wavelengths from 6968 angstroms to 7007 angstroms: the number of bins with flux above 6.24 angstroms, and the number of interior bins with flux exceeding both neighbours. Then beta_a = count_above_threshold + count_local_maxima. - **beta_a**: 10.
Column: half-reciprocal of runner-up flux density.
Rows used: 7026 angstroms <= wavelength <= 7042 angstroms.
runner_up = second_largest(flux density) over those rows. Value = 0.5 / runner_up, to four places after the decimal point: 0.0781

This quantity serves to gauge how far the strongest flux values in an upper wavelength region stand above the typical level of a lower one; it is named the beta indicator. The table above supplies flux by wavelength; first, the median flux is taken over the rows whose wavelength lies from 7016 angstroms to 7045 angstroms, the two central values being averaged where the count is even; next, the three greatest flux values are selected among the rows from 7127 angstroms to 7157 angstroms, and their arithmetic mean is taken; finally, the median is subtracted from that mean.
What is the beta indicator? 0.0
